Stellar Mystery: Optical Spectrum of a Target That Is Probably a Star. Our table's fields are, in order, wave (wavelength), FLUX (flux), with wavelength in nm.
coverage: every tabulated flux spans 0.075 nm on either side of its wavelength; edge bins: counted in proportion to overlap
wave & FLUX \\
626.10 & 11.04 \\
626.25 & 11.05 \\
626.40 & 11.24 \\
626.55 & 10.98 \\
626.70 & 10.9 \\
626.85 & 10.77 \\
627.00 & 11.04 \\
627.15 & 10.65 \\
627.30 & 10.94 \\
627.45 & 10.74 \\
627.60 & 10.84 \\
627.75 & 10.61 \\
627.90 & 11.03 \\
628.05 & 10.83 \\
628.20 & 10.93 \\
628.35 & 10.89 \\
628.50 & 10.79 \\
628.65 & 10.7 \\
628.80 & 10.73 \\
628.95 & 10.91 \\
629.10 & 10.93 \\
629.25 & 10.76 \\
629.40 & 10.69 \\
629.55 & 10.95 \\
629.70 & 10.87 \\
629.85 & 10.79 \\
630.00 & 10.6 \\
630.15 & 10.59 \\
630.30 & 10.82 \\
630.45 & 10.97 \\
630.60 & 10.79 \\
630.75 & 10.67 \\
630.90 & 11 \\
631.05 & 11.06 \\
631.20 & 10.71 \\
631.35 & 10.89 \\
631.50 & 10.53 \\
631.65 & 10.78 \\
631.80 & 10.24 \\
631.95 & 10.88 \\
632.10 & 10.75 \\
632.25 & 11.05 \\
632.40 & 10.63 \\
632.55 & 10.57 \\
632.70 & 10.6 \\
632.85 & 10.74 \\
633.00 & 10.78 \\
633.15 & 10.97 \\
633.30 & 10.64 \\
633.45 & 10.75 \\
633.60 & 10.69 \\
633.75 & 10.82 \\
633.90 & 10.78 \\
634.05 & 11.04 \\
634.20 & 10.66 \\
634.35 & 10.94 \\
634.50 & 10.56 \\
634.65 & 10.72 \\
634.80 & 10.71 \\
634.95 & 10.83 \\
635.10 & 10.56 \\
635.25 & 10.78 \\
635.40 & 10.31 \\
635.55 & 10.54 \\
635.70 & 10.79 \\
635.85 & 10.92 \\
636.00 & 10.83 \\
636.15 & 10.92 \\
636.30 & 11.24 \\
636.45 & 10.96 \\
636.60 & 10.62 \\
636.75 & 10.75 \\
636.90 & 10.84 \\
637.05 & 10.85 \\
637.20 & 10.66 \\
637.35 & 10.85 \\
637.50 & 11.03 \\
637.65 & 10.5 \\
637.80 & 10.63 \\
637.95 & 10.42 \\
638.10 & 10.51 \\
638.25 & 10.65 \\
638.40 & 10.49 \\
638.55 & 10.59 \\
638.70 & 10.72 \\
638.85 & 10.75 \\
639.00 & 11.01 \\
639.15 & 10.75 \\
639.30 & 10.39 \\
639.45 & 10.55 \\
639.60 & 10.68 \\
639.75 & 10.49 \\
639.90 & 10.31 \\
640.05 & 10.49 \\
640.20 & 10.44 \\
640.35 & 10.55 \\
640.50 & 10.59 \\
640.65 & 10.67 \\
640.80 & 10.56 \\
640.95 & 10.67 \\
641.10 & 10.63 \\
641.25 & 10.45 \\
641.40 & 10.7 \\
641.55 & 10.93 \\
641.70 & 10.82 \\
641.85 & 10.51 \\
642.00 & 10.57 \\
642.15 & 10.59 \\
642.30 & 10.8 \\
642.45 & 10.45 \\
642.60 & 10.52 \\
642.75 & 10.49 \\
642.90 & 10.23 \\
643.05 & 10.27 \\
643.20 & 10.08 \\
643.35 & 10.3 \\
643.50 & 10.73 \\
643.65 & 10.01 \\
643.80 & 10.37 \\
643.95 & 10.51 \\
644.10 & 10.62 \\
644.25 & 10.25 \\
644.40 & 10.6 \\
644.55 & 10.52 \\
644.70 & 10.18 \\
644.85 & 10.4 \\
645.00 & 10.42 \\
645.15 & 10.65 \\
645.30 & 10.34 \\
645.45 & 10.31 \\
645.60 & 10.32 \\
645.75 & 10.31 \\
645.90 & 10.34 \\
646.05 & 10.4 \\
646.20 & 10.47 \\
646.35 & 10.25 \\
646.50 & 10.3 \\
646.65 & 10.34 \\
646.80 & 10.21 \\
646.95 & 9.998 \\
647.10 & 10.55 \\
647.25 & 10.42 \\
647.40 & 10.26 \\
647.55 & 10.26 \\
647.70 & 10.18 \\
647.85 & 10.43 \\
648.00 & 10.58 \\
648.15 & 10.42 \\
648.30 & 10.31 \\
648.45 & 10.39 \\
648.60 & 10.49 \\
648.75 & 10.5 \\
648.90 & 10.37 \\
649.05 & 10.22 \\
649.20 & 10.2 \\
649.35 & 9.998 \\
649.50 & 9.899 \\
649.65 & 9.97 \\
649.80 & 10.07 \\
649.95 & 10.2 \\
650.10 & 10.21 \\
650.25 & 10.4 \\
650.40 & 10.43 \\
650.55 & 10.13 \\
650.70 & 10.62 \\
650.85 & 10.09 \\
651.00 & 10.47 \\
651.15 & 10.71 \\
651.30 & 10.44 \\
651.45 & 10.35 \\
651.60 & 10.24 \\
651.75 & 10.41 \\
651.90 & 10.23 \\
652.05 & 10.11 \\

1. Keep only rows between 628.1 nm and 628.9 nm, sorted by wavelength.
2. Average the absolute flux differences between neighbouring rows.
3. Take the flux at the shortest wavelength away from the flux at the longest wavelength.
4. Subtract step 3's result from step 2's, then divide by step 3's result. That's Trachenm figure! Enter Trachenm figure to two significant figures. -1.3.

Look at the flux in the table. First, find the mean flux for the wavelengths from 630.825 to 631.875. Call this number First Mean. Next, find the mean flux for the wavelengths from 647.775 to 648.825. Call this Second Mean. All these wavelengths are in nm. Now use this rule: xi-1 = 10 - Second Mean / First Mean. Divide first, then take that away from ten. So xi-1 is 9.03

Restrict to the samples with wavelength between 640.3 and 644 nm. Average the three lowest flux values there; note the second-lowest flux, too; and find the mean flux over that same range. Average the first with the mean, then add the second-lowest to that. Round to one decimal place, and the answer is 20.4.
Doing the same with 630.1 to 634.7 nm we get 21.1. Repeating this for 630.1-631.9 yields 21.1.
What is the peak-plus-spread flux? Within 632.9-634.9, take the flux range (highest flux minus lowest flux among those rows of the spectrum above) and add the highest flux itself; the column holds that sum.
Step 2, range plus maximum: 11.52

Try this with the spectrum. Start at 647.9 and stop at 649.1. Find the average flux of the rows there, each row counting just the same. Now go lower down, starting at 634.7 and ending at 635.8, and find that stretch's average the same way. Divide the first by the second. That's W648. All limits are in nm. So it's 0.978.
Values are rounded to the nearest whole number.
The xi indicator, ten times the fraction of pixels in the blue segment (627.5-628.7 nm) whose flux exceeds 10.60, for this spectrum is 10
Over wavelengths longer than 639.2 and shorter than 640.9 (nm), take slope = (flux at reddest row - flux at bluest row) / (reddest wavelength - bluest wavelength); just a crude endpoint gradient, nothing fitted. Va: 0.11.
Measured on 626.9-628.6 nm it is -0.17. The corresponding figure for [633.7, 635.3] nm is -0.03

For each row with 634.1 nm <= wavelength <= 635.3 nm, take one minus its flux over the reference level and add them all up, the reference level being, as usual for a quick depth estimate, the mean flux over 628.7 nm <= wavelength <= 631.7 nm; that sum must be 0.06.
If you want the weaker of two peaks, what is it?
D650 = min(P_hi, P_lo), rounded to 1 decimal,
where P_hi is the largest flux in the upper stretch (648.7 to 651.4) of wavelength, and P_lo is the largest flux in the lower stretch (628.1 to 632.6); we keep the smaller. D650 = 10.7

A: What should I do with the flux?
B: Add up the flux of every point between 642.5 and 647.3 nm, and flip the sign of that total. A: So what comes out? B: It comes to -332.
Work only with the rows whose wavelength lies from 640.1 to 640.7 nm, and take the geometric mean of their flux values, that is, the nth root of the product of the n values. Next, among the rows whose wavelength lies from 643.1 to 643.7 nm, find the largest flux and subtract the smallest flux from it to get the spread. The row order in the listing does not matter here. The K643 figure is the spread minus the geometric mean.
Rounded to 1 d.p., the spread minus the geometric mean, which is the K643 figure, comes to -9.8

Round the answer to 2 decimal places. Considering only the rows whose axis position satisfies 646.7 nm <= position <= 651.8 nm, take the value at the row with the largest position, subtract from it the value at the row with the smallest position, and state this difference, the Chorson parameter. 0.20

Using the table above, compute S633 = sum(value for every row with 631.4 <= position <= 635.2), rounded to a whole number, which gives 268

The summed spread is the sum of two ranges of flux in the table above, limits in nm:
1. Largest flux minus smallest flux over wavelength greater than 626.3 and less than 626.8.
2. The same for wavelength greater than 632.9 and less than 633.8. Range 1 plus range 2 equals 0.67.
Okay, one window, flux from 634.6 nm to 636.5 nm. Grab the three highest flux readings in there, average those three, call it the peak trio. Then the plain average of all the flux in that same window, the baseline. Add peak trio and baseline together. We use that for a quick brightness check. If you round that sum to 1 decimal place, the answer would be 21.8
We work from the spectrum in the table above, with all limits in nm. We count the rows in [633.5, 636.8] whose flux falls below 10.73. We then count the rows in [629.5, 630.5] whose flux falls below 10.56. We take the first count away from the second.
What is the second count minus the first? -9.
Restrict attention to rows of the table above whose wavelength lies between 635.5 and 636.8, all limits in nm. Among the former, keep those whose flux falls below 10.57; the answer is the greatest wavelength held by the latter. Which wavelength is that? 635.55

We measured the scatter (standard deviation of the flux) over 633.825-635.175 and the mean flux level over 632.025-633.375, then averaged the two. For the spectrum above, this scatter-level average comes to 5.45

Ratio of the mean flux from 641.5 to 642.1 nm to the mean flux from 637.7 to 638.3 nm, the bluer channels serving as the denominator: 1.01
